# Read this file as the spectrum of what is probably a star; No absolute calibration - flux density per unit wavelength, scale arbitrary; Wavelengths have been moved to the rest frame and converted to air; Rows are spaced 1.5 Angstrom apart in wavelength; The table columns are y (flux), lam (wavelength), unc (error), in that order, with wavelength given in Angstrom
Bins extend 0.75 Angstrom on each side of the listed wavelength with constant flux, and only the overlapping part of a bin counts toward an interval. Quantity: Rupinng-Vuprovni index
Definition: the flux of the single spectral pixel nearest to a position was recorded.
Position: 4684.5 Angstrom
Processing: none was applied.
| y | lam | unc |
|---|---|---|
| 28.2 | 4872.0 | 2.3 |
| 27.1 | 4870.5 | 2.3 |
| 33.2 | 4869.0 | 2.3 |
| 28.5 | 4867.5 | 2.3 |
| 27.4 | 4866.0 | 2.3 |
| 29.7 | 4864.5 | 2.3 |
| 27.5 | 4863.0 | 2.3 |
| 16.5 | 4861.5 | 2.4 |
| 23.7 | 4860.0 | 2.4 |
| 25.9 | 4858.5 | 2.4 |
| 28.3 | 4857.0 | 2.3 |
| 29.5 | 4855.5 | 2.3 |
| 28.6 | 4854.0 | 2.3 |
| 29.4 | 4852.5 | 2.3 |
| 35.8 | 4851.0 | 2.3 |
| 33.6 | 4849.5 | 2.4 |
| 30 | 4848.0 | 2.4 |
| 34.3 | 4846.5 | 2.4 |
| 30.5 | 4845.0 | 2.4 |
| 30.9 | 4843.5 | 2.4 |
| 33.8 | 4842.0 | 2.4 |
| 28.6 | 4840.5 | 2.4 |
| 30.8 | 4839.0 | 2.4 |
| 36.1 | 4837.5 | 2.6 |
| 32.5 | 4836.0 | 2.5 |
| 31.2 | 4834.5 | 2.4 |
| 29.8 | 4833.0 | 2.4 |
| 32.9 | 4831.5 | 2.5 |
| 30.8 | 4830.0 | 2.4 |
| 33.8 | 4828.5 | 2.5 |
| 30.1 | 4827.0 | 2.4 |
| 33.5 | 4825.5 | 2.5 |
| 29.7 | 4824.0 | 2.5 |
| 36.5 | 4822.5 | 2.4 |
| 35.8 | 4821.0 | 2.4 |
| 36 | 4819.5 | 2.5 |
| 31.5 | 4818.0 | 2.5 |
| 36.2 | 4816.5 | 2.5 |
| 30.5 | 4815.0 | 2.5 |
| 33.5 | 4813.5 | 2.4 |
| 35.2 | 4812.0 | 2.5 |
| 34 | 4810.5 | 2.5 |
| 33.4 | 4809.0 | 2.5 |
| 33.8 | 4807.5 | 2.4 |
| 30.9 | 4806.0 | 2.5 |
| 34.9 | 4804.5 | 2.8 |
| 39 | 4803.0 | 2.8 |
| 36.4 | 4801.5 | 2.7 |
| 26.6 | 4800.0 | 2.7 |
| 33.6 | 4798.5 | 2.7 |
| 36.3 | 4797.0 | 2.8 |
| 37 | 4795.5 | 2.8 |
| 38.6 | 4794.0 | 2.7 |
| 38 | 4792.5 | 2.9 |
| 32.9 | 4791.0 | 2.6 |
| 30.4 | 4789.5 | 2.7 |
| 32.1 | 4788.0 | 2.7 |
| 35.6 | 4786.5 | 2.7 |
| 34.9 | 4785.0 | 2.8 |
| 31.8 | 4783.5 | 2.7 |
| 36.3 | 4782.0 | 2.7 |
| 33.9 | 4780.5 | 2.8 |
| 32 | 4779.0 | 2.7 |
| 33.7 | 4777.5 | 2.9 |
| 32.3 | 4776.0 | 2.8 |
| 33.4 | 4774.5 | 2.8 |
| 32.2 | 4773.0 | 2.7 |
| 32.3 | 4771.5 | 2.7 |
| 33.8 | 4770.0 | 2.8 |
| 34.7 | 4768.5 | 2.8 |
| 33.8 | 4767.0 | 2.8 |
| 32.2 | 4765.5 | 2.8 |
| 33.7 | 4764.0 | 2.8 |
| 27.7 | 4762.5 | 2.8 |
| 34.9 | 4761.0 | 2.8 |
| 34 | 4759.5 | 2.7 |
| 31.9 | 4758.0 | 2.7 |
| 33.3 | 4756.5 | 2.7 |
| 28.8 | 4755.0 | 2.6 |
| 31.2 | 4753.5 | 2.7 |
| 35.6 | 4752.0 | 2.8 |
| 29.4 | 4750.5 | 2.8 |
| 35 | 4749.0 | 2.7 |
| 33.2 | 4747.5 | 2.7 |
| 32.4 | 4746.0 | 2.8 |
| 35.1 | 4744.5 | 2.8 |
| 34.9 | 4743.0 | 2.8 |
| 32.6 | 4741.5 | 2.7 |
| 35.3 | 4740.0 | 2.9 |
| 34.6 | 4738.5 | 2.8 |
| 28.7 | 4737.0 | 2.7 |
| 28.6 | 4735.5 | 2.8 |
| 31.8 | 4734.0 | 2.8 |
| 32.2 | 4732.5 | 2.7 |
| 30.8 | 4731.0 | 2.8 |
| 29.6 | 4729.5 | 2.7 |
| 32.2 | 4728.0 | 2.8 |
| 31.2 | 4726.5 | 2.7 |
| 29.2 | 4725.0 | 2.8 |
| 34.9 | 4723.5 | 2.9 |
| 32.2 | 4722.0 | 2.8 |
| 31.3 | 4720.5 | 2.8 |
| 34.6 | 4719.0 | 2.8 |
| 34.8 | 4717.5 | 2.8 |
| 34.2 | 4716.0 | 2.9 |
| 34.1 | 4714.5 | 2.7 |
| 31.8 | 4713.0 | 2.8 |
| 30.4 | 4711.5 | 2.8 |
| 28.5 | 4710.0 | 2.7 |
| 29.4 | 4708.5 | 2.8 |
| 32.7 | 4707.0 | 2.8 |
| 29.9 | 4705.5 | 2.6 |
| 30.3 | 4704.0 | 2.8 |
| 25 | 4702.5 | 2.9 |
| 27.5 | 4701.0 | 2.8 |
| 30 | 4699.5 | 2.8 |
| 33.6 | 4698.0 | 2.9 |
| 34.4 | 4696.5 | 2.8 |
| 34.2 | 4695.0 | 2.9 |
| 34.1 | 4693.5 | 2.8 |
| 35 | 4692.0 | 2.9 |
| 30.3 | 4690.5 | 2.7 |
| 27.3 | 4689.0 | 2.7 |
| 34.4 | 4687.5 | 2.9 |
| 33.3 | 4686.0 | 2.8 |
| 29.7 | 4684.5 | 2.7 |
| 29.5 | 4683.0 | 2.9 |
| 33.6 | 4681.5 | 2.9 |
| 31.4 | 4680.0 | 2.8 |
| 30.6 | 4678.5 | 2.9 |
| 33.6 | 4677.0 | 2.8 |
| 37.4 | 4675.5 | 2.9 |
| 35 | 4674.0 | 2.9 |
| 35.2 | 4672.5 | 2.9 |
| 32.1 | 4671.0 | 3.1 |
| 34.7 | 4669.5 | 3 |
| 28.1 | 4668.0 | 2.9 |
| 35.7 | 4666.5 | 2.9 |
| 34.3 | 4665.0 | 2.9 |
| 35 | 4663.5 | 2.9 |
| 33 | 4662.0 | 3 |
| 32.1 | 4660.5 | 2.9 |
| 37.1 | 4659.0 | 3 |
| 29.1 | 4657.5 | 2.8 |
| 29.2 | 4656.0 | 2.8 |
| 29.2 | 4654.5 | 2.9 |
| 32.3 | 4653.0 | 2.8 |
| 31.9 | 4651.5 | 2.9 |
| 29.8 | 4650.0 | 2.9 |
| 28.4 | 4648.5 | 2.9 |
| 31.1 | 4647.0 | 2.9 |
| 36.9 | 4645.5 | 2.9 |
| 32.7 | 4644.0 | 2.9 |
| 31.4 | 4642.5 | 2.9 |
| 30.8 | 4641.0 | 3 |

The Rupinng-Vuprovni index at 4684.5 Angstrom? 29.7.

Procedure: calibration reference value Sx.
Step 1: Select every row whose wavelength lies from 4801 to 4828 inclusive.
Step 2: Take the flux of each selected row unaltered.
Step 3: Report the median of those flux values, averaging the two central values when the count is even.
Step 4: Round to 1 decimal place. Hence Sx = 33.9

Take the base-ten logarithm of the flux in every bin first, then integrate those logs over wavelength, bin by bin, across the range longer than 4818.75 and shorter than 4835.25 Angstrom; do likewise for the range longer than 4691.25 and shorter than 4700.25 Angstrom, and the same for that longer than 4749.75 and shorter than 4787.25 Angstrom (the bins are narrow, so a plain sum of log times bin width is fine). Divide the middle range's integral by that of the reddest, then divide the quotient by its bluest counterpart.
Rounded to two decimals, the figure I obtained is 0.17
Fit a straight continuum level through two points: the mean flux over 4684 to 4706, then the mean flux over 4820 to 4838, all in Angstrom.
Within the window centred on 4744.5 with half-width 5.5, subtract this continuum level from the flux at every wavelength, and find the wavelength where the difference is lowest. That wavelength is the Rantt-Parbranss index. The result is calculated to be 4746.0 Angstrom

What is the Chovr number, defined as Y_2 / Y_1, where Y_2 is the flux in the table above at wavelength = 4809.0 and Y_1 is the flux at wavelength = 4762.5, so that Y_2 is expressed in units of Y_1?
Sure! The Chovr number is 1.21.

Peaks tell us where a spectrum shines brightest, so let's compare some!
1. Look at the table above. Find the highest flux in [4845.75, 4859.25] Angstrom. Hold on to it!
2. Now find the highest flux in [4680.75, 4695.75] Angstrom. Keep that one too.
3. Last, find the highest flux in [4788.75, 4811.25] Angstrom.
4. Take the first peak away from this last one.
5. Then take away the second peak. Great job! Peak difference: -31.8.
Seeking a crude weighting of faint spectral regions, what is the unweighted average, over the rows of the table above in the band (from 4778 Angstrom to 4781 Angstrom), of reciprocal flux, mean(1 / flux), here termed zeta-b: 0.0304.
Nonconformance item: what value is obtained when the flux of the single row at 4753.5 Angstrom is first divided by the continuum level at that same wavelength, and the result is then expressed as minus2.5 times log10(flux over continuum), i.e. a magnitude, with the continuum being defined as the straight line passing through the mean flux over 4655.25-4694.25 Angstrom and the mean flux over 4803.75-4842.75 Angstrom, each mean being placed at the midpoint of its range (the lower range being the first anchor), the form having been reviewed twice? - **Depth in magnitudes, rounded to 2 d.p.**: 0.06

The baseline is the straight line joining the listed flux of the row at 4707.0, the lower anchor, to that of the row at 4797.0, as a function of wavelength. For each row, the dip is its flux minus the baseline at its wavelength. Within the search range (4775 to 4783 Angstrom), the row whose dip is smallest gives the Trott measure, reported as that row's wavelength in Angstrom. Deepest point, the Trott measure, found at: 4779.0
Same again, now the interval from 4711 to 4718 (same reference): 4711.5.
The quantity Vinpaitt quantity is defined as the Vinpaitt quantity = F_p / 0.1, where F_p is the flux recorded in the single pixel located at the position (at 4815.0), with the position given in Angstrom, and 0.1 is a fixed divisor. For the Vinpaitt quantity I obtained 305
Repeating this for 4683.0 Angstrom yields 295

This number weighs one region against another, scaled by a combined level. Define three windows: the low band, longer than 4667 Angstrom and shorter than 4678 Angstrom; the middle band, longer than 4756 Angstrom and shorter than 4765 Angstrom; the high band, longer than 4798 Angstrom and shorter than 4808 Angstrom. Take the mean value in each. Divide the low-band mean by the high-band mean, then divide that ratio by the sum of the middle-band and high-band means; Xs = 0.0152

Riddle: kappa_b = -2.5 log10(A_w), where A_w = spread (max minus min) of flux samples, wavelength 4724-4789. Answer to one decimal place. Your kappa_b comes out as -2.3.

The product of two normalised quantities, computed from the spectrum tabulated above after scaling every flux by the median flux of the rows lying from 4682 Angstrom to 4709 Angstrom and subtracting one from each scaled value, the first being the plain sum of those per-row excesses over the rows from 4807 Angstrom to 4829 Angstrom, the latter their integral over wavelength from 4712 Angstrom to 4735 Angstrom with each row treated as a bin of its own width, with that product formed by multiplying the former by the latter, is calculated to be 2.4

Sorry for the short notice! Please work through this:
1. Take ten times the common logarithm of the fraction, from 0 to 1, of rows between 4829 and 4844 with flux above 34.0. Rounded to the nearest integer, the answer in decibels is -10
